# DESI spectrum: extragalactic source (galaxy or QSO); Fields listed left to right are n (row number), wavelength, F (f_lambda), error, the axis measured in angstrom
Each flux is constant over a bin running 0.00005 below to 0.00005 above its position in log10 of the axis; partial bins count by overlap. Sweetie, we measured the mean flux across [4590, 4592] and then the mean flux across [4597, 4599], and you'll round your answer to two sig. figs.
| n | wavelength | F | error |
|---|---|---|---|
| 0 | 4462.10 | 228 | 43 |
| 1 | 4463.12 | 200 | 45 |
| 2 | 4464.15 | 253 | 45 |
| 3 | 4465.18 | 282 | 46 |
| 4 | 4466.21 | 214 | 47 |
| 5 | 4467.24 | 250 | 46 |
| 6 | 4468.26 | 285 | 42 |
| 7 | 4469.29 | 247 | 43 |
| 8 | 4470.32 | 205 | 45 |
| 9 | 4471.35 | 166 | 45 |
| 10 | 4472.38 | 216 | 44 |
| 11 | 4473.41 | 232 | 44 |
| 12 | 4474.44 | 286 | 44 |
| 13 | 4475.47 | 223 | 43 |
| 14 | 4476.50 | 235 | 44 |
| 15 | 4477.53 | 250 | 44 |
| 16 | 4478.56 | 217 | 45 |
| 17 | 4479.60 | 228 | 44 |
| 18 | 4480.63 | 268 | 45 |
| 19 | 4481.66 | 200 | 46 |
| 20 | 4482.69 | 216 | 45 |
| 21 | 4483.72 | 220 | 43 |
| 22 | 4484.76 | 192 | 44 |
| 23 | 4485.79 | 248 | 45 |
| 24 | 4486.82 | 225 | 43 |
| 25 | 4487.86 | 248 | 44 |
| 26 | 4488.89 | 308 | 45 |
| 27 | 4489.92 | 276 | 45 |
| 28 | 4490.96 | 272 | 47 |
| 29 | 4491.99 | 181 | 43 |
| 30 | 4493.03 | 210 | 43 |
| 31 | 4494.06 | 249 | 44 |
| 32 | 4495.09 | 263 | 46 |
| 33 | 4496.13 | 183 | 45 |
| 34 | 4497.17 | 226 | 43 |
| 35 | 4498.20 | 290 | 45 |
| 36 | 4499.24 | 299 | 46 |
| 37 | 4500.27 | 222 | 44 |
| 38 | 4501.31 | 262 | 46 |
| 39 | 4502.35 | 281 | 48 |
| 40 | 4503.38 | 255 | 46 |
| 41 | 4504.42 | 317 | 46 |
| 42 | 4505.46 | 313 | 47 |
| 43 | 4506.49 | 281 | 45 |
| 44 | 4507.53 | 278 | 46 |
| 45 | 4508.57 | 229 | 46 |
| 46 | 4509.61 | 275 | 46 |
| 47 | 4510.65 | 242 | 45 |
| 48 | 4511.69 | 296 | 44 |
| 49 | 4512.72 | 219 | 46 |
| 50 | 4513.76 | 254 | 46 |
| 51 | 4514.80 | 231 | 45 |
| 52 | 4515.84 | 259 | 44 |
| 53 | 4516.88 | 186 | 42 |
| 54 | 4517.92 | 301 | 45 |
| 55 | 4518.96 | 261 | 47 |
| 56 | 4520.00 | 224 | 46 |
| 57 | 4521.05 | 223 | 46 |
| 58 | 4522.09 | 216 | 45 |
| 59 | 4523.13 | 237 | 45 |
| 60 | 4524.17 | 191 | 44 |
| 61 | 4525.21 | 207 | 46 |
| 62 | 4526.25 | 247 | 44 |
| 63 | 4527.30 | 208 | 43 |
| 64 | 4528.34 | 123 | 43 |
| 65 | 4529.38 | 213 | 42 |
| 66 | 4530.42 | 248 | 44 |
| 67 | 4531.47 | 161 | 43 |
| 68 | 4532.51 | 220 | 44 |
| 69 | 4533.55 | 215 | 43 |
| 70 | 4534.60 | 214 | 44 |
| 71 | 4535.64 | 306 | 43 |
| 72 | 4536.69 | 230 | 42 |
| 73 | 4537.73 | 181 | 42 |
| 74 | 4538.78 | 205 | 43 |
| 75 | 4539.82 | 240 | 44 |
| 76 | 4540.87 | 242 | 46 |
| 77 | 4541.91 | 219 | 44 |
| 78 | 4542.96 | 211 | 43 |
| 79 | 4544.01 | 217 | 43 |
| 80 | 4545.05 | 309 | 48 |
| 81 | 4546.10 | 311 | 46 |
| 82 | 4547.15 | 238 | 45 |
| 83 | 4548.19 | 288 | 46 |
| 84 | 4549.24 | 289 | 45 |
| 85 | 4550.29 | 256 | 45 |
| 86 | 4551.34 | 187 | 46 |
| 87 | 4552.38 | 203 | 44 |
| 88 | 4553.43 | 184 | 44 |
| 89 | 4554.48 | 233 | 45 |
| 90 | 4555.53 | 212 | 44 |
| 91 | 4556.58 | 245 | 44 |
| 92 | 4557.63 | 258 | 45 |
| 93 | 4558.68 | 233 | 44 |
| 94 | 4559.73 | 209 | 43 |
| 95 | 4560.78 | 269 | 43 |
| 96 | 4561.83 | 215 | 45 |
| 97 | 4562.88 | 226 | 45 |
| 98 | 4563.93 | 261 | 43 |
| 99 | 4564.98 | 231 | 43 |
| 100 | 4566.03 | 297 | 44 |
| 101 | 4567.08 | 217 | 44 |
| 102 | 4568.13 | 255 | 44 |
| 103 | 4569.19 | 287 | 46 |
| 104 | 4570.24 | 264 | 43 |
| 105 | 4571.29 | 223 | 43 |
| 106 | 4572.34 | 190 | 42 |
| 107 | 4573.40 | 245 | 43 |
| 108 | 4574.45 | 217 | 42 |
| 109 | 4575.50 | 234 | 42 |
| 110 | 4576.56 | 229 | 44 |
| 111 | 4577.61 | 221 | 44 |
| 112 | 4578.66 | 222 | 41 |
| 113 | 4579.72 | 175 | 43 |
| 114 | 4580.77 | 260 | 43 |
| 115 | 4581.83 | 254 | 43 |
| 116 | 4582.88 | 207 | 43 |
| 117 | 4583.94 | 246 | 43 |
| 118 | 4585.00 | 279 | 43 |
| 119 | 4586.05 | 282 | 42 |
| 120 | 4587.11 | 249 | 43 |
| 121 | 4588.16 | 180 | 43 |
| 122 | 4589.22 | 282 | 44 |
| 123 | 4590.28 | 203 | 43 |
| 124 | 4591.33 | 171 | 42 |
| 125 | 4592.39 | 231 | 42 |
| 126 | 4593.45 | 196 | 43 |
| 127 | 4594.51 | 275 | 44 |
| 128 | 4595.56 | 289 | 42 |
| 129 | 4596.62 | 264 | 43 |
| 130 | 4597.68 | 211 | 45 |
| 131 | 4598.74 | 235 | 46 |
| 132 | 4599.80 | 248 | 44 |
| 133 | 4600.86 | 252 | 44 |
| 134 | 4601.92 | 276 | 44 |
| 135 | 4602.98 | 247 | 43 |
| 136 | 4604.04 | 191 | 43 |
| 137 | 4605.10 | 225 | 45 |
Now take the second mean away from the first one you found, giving -36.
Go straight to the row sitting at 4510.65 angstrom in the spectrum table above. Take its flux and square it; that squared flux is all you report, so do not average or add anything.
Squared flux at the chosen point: 58564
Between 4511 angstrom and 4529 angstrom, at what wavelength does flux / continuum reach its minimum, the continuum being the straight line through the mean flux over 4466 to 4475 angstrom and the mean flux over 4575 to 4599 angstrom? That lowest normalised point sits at 4528.34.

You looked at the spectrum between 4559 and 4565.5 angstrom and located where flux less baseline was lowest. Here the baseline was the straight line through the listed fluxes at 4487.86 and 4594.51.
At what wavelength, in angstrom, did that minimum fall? 4559.73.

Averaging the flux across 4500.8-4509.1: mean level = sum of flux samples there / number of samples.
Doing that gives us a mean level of 277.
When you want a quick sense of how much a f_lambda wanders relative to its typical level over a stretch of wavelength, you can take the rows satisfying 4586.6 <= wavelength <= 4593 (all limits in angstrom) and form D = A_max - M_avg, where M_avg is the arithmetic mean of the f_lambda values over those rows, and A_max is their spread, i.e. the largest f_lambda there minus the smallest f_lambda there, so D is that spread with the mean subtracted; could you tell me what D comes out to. -108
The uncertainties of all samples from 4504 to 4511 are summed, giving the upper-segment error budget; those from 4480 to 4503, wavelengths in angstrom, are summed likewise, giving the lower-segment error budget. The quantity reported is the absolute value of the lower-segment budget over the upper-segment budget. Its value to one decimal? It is 3.1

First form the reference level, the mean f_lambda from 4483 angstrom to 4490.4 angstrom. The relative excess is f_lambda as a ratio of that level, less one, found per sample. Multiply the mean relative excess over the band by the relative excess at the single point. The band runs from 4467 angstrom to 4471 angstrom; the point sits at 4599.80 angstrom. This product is 0.000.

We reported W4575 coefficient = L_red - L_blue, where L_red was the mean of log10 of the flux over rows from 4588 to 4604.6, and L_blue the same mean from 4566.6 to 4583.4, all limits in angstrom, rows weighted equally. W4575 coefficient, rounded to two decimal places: 0.00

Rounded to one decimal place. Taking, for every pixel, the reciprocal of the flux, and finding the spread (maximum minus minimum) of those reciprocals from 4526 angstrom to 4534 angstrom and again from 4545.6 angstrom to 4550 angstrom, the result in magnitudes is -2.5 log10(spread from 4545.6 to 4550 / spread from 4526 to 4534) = 1.5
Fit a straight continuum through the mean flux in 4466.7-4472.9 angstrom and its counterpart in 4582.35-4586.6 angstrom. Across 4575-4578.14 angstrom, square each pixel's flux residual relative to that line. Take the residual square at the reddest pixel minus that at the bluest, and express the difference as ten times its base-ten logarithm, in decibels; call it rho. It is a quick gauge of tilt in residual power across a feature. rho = 28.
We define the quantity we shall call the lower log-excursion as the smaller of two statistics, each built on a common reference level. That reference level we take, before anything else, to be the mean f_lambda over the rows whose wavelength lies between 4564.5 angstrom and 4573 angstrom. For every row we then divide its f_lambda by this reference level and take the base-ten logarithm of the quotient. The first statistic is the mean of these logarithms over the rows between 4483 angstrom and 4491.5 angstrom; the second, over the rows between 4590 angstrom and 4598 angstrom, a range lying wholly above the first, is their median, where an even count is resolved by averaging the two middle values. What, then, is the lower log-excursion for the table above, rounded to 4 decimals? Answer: -0.0461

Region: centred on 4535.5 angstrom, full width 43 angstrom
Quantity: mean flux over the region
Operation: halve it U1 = 115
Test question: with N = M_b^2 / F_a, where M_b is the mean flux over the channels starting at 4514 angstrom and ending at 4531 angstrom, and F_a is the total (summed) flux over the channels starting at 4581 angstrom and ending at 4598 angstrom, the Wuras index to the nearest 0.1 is 13.1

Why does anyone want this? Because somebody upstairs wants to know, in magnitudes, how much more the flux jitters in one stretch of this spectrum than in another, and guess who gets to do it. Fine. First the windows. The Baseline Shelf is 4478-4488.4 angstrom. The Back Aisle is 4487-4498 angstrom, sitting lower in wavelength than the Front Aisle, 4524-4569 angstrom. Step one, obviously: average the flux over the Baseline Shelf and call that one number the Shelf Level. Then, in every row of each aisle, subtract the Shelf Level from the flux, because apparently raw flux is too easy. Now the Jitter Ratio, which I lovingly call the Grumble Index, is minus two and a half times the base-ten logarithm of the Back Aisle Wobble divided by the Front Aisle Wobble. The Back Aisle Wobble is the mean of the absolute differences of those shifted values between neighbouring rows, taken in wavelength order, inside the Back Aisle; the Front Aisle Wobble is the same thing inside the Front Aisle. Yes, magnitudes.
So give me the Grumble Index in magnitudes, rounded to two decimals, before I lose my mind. -0.10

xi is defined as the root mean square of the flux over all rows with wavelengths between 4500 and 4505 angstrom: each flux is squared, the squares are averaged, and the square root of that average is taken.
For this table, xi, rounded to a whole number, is 269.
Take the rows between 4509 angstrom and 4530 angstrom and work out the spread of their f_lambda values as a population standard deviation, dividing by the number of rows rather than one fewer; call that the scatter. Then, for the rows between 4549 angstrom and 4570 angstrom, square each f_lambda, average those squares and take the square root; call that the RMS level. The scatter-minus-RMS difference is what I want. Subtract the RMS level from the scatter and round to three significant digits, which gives -201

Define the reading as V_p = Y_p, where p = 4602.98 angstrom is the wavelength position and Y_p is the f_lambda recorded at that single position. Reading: 247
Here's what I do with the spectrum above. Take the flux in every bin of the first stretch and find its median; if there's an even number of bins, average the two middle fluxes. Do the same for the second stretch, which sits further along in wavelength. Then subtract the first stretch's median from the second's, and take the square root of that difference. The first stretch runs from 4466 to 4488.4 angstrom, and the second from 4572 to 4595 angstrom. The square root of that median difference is 1.9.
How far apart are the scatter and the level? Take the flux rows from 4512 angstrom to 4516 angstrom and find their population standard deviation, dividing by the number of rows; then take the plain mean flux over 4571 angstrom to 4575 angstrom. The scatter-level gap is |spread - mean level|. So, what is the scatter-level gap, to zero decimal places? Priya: 202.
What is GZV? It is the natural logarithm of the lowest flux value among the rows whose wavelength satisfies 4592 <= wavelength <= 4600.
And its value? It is 5.28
